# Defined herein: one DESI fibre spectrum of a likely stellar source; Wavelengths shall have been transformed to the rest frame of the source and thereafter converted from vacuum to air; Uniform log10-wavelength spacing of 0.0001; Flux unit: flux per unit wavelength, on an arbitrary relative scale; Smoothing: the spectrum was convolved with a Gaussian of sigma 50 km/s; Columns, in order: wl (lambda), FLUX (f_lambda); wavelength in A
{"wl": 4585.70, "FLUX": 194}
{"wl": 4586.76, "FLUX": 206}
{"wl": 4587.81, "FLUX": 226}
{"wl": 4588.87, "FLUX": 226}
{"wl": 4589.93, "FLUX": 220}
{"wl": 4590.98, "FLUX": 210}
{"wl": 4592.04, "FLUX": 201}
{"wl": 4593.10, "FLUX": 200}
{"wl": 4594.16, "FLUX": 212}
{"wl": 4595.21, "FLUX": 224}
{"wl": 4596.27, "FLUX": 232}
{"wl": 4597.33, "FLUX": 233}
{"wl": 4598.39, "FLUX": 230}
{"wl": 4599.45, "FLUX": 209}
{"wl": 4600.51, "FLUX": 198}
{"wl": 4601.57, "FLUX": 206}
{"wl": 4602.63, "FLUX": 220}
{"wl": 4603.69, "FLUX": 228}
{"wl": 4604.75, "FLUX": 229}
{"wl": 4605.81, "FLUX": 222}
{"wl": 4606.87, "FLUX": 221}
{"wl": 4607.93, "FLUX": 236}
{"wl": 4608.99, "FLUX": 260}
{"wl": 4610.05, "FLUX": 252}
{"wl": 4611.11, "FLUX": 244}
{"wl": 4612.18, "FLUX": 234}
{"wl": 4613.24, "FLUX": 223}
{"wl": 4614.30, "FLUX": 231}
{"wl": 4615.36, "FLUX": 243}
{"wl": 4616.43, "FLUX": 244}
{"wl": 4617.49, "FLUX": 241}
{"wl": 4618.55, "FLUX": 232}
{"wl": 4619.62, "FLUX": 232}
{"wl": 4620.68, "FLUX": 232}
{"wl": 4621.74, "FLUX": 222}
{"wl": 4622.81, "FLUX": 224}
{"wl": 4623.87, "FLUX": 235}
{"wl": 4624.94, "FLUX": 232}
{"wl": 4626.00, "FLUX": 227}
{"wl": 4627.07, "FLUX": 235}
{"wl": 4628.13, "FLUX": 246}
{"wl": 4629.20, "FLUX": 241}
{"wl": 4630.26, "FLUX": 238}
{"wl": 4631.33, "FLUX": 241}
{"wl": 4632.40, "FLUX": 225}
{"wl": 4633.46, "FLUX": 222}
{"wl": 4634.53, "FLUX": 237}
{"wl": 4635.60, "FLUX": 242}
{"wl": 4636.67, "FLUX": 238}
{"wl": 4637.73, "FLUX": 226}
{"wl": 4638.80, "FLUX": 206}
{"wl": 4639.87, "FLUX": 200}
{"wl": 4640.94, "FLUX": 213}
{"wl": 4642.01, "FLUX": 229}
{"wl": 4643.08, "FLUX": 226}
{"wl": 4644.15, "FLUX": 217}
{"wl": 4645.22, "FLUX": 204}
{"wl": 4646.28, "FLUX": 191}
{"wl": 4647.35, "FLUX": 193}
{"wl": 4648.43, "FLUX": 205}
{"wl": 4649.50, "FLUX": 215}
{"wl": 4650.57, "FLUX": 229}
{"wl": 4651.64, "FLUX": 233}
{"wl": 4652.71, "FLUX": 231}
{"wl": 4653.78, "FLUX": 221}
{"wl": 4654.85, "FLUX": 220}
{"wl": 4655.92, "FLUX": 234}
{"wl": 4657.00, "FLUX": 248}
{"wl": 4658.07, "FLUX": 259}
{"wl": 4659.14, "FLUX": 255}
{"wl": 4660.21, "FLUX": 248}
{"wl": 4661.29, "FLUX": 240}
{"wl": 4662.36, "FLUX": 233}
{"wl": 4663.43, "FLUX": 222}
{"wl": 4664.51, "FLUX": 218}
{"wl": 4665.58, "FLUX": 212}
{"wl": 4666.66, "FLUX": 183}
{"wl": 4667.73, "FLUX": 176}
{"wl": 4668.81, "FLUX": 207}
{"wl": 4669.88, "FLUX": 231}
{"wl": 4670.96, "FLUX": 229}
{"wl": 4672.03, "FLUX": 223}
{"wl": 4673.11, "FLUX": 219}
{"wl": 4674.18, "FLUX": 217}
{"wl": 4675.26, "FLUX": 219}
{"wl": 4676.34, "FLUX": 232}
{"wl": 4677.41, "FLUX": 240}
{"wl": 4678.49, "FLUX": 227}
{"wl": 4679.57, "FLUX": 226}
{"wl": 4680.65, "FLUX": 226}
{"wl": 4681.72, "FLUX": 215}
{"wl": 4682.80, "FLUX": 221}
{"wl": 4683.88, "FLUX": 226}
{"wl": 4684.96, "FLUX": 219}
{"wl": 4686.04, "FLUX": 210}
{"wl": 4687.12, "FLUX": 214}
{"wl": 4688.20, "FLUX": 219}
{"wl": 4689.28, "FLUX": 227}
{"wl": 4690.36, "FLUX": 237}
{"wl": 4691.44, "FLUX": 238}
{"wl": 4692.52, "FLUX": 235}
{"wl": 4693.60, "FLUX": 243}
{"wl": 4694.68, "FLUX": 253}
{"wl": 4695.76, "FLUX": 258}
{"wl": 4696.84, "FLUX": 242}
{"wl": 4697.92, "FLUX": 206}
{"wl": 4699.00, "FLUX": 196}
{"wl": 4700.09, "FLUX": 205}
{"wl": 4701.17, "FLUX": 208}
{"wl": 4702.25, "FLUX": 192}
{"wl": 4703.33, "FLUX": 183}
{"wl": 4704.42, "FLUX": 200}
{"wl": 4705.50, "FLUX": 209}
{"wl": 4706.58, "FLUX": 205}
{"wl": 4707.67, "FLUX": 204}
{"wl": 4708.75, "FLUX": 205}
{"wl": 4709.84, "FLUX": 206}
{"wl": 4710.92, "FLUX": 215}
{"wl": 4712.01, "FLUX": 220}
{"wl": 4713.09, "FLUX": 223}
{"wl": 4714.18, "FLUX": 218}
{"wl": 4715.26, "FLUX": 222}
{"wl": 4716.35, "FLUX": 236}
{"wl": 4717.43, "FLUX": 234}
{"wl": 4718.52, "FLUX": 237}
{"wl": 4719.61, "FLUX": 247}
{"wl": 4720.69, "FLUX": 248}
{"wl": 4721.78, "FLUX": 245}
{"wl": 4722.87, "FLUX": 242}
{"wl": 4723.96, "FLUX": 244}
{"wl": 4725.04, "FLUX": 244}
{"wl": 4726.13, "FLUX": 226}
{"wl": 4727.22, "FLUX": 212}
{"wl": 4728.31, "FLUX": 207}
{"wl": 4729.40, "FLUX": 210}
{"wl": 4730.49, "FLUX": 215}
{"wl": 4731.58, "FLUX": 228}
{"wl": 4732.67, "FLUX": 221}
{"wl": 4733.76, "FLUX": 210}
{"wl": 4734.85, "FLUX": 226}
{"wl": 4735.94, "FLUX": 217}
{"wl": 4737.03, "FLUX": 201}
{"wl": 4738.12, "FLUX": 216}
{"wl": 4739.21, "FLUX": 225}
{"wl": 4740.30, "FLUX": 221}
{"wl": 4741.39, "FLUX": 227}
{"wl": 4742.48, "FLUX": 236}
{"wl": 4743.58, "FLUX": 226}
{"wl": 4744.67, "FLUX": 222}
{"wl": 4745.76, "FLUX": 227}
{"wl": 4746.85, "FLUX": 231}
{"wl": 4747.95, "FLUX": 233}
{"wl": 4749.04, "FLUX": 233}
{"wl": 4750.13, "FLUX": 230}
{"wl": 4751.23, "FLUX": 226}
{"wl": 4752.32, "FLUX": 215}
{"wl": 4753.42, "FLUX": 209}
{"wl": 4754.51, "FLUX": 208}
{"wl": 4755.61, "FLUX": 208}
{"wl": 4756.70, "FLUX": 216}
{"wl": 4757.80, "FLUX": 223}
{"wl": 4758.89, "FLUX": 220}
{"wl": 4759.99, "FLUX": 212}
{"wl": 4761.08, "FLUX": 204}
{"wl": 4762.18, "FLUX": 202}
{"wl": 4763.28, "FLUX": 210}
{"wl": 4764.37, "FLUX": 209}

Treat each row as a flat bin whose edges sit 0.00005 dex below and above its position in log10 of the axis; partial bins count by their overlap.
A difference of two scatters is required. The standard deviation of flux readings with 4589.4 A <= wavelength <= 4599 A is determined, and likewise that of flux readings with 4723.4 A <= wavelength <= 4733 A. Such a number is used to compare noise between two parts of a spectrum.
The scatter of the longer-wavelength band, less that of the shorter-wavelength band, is 1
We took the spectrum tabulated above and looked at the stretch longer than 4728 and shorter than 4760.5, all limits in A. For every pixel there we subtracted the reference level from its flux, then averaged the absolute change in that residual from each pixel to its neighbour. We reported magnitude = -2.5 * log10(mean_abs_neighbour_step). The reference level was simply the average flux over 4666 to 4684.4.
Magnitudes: -2.1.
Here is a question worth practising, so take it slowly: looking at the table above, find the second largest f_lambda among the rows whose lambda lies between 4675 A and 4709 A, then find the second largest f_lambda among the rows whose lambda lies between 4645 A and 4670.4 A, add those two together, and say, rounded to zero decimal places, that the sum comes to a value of 508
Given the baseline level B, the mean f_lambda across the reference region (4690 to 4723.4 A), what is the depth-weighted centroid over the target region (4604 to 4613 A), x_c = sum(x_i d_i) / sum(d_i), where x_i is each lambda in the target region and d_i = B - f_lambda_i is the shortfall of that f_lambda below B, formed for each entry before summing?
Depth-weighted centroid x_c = 4609.7 A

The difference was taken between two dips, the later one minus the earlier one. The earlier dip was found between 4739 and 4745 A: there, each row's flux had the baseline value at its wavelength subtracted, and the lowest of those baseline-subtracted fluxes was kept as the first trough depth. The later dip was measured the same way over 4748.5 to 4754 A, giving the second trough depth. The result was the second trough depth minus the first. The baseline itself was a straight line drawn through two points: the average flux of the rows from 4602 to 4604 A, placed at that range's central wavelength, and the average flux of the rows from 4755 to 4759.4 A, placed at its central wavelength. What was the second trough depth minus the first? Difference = -11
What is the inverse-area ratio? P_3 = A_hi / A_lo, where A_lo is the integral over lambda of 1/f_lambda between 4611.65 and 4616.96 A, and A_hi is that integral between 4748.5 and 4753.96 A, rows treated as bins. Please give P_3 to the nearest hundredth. 1.09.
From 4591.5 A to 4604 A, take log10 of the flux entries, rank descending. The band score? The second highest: 2.37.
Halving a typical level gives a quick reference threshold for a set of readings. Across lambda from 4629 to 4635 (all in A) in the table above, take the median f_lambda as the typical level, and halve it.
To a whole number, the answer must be 119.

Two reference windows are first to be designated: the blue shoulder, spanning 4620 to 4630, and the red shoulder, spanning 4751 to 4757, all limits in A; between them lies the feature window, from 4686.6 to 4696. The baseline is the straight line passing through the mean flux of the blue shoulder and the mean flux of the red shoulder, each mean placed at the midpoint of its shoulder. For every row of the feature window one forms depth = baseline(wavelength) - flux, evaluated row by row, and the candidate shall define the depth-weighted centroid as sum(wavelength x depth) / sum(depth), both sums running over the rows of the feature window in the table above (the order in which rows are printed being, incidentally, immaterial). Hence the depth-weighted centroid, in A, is 4694.3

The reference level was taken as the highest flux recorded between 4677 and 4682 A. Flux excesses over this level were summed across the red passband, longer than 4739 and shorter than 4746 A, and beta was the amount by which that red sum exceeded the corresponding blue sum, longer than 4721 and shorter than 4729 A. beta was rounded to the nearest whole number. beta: -36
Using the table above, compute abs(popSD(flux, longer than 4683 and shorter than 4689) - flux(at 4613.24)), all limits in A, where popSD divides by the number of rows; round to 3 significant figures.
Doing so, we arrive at 218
